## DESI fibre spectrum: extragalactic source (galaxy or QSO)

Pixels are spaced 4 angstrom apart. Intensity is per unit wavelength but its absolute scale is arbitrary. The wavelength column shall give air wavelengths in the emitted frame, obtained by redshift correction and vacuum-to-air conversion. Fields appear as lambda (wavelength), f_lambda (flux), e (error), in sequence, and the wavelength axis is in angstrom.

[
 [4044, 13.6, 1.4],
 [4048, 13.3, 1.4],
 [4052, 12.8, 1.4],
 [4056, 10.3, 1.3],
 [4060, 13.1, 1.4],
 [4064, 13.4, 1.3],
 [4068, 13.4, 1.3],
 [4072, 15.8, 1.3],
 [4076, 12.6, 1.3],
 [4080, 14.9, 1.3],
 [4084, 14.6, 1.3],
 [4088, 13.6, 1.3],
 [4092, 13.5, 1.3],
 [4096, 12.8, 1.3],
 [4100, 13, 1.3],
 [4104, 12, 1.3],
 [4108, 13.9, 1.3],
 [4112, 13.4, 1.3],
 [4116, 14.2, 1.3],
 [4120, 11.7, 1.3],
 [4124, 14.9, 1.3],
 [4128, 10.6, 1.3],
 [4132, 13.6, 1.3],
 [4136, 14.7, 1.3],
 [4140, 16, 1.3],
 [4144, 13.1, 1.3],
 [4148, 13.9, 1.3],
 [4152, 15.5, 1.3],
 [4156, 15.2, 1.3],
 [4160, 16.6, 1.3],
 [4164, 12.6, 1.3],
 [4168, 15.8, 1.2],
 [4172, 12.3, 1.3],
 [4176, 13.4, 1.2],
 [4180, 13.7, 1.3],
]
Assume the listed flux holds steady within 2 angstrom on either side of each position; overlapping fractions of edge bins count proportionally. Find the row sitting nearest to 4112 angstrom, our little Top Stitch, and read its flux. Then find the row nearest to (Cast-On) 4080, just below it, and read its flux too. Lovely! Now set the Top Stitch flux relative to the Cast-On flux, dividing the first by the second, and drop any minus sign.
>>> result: 0.899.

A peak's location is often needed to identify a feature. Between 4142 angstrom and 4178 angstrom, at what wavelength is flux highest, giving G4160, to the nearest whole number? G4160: 4160 angstrom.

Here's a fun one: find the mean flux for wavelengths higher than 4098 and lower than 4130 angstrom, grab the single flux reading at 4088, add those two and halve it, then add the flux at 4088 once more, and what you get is 26.9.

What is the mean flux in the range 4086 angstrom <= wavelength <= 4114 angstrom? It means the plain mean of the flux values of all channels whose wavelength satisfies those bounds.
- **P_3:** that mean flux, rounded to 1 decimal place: 13.2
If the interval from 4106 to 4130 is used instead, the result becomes 13.1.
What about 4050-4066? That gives 12.4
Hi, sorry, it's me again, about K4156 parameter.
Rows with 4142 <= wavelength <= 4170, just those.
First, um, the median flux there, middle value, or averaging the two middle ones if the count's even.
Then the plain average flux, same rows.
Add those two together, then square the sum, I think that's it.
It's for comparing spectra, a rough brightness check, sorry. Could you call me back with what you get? 892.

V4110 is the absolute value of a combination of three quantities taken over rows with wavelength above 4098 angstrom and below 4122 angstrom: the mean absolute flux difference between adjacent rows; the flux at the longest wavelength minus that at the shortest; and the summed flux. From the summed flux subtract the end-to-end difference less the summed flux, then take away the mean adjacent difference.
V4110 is 156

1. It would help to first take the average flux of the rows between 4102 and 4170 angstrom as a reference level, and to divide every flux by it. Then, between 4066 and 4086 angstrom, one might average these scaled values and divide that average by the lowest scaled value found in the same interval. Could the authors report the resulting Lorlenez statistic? 1.13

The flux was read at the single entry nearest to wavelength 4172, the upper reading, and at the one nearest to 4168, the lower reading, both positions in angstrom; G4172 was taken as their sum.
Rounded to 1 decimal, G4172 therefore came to 28.1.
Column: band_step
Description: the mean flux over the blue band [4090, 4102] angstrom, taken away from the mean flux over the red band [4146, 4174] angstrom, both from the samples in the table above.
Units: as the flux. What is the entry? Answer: 1.5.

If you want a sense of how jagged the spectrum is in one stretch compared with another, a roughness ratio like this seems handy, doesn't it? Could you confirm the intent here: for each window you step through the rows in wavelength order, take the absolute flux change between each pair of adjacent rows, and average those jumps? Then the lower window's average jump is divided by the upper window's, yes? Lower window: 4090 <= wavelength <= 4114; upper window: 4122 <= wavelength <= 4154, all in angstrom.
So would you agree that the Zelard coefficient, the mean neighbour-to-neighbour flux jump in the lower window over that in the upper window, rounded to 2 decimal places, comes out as 0.40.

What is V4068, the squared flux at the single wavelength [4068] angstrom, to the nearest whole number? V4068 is 180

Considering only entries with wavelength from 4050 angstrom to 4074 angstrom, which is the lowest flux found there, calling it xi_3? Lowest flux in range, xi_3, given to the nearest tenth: 10.3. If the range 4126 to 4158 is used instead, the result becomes 10.6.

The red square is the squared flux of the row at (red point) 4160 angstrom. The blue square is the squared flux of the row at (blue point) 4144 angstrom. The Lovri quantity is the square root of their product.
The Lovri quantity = 217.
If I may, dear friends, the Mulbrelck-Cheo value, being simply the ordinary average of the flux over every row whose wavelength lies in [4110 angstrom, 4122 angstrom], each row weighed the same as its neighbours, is 13.1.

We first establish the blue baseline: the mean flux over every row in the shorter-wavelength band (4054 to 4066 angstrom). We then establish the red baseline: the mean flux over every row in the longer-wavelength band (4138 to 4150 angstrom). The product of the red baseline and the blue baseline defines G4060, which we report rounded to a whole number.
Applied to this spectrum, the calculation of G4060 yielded 176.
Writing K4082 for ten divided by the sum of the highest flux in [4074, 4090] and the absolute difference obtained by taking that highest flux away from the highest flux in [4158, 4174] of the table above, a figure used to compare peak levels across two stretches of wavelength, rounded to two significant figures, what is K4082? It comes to 0.60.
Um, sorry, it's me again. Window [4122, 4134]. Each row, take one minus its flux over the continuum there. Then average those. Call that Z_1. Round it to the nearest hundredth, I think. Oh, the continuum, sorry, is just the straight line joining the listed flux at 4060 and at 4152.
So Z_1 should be 0.12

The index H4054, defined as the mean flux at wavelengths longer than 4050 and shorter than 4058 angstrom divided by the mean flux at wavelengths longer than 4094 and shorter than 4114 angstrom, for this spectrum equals 0.887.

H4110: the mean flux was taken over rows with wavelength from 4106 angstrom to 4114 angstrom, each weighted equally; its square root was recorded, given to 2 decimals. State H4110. 3.69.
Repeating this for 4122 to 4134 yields 3.61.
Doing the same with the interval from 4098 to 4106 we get 3.54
